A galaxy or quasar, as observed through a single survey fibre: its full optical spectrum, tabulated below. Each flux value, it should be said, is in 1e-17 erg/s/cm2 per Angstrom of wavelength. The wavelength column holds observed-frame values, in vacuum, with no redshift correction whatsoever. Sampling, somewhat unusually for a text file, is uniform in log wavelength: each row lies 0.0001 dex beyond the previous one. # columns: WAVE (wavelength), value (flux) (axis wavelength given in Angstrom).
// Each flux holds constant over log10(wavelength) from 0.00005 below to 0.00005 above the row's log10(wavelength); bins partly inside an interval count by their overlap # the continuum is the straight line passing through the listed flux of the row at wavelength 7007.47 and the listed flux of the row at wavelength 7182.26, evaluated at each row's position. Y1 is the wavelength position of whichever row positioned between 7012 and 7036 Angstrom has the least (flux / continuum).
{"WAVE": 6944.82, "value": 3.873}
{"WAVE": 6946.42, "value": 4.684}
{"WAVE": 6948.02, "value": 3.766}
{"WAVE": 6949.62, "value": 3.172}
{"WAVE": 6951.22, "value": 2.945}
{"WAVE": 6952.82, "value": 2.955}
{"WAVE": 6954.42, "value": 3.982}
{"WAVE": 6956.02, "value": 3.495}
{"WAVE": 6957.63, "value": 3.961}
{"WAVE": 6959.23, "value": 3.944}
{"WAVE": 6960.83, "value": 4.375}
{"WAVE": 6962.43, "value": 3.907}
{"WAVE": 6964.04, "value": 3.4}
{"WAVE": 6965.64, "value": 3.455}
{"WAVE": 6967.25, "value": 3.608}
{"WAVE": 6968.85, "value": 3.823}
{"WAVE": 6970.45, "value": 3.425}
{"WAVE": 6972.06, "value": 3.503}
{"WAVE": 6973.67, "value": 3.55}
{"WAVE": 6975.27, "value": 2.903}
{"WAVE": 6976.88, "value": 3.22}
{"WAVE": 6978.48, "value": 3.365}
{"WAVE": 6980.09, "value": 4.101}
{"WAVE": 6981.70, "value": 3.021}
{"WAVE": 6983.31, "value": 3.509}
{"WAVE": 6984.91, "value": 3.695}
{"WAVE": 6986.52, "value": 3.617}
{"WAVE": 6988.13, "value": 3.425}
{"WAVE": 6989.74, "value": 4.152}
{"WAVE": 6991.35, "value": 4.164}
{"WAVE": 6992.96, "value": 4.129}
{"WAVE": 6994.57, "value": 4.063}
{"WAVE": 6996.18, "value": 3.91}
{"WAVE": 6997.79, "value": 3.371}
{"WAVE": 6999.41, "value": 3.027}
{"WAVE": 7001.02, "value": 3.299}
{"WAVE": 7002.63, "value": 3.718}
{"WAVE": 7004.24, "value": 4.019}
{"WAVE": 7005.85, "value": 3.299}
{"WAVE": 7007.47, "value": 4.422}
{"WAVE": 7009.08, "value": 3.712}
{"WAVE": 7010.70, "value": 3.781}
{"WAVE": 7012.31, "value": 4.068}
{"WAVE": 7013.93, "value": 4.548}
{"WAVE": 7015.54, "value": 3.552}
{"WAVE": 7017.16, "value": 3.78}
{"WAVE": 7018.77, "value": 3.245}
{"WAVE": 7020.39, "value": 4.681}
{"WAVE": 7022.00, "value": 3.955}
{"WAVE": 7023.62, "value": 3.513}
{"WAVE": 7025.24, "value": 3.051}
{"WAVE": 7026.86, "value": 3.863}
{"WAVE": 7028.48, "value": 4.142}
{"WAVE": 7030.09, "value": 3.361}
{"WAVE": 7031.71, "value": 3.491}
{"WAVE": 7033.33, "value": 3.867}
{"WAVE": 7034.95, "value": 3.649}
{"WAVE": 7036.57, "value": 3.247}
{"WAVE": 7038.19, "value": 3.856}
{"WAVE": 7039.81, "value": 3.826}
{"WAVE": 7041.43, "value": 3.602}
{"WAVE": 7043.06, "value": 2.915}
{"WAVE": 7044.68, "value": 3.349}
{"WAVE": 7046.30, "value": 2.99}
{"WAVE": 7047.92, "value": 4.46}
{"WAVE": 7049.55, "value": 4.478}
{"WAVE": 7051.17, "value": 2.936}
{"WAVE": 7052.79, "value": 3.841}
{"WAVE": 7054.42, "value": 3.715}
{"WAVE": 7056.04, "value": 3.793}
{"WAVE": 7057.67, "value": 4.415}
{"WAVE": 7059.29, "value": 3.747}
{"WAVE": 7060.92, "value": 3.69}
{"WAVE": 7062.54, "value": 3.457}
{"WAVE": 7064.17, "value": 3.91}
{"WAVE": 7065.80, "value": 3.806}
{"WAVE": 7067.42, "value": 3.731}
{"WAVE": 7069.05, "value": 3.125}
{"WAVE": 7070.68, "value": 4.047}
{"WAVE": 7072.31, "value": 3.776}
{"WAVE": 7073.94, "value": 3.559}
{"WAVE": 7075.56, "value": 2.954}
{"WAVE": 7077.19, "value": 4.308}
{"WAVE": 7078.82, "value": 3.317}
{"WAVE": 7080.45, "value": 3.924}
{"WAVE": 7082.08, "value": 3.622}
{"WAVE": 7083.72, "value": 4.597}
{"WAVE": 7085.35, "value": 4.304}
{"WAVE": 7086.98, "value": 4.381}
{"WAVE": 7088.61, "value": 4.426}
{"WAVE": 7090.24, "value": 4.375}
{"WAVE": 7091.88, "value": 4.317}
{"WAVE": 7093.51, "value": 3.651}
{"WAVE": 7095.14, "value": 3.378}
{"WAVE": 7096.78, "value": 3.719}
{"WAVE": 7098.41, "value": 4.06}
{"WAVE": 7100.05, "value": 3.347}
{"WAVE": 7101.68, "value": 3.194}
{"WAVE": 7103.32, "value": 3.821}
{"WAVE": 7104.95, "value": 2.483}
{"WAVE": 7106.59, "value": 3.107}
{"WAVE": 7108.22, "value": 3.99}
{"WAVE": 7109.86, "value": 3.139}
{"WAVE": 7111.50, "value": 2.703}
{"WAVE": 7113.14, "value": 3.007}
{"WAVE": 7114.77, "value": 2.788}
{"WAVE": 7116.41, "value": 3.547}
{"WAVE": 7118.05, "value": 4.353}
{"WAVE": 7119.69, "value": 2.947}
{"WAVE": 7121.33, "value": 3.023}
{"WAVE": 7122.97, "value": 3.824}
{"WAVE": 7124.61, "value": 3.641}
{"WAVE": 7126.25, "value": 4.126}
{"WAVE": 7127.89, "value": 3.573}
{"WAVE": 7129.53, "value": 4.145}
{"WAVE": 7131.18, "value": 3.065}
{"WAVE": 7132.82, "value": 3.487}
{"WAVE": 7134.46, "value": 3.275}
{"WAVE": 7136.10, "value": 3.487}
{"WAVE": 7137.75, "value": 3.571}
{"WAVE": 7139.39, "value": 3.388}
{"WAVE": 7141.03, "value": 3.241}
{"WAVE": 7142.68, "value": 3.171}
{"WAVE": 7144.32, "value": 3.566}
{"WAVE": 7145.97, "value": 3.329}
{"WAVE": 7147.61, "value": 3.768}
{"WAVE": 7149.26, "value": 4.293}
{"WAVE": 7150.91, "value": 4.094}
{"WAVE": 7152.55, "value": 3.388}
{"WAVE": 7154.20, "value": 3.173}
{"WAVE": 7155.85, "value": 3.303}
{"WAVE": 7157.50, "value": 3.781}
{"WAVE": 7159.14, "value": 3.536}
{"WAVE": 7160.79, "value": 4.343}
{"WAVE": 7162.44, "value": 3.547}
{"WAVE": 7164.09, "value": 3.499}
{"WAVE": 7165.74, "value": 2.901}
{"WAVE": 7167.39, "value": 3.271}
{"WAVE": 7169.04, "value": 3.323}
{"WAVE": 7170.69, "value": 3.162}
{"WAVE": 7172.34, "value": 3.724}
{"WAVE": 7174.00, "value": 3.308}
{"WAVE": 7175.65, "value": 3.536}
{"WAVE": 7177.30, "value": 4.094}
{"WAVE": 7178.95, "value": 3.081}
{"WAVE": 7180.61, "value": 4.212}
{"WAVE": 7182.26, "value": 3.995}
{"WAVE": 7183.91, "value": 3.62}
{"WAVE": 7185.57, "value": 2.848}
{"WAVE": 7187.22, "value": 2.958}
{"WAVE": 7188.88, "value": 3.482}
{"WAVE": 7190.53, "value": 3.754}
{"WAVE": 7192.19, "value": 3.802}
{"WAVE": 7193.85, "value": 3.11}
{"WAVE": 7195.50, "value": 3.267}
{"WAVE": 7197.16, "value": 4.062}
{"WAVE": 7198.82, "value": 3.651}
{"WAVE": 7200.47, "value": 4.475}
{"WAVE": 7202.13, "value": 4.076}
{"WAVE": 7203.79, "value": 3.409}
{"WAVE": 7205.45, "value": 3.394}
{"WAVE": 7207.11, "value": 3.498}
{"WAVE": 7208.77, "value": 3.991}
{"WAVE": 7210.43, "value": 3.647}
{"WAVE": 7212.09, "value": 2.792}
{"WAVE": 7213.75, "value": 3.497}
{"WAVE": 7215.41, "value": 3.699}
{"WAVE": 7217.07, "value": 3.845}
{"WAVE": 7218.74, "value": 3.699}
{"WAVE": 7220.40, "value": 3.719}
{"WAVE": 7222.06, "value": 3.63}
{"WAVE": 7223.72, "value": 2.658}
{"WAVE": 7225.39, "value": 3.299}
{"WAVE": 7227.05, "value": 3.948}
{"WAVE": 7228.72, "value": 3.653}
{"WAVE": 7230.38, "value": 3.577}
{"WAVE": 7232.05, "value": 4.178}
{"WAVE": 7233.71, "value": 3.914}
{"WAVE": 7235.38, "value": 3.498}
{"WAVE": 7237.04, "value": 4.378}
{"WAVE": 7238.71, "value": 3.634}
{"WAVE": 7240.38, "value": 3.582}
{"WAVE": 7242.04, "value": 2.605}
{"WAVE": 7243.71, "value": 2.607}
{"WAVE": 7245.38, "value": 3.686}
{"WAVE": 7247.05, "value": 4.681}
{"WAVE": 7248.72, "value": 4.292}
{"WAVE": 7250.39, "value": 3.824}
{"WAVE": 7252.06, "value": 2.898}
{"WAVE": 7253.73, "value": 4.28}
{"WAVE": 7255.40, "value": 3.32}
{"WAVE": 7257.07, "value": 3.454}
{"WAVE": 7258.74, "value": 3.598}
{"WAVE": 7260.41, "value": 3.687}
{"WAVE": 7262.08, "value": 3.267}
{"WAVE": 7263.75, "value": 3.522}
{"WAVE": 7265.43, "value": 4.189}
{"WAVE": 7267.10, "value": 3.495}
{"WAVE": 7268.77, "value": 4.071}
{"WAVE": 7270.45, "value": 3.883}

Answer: 7025.24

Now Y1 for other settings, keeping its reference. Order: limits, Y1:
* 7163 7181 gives 7165.74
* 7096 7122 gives 7104.95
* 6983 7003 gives 6999.41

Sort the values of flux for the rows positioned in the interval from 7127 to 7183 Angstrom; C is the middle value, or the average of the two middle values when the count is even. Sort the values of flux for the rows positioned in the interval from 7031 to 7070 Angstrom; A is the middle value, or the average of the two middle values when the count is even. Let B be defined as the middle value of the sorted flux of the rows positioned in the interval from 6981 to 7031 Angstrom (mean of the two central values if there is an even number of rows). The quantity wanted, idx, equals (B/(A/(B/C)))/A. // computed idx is 0.286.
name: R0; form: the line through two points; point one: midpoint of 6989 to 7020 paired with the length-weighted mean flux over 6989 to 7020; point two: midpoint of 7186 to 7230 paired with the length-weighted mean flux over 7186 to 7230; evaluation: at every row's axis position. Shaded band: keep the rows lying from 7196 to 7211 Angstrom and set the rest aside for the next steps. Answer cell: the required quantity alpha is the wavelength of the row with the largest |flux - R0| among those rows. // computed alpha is 7200.47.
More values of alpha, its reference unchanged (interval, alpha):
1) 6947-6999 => 6975.27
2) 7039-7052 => 7043.06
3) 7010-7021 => 7020.39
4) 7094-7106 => 7104.95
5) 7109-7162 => 7111.50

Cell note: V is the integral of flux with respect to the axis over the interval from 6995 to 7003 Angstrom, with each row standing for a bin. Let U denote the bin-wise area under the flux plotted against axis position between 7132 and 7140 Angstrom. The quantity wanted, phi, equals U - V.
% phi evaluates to -0.3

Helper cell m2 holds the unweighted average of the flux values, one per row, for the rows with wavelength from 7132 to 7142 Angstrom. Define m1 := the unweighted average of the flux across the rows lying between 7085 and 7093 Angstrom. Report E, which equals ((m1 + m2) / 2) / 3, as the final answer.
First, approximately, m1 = 4.36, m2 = 3.41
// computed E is 1.29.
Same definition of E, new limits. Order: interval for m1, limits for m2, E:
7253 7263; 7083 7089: 1.34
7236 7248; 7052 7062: 1.24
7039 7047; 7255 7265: 1.14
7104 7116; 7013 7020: 1.14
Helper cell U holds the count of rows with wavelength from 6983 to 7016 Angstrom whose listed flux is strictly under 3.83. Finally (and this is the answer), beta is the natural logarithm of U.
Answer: 2.5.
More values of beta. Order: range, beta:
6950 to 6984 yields 2.7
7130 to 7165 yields 2.9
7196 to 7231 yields 2.7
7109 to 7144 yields 2.9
